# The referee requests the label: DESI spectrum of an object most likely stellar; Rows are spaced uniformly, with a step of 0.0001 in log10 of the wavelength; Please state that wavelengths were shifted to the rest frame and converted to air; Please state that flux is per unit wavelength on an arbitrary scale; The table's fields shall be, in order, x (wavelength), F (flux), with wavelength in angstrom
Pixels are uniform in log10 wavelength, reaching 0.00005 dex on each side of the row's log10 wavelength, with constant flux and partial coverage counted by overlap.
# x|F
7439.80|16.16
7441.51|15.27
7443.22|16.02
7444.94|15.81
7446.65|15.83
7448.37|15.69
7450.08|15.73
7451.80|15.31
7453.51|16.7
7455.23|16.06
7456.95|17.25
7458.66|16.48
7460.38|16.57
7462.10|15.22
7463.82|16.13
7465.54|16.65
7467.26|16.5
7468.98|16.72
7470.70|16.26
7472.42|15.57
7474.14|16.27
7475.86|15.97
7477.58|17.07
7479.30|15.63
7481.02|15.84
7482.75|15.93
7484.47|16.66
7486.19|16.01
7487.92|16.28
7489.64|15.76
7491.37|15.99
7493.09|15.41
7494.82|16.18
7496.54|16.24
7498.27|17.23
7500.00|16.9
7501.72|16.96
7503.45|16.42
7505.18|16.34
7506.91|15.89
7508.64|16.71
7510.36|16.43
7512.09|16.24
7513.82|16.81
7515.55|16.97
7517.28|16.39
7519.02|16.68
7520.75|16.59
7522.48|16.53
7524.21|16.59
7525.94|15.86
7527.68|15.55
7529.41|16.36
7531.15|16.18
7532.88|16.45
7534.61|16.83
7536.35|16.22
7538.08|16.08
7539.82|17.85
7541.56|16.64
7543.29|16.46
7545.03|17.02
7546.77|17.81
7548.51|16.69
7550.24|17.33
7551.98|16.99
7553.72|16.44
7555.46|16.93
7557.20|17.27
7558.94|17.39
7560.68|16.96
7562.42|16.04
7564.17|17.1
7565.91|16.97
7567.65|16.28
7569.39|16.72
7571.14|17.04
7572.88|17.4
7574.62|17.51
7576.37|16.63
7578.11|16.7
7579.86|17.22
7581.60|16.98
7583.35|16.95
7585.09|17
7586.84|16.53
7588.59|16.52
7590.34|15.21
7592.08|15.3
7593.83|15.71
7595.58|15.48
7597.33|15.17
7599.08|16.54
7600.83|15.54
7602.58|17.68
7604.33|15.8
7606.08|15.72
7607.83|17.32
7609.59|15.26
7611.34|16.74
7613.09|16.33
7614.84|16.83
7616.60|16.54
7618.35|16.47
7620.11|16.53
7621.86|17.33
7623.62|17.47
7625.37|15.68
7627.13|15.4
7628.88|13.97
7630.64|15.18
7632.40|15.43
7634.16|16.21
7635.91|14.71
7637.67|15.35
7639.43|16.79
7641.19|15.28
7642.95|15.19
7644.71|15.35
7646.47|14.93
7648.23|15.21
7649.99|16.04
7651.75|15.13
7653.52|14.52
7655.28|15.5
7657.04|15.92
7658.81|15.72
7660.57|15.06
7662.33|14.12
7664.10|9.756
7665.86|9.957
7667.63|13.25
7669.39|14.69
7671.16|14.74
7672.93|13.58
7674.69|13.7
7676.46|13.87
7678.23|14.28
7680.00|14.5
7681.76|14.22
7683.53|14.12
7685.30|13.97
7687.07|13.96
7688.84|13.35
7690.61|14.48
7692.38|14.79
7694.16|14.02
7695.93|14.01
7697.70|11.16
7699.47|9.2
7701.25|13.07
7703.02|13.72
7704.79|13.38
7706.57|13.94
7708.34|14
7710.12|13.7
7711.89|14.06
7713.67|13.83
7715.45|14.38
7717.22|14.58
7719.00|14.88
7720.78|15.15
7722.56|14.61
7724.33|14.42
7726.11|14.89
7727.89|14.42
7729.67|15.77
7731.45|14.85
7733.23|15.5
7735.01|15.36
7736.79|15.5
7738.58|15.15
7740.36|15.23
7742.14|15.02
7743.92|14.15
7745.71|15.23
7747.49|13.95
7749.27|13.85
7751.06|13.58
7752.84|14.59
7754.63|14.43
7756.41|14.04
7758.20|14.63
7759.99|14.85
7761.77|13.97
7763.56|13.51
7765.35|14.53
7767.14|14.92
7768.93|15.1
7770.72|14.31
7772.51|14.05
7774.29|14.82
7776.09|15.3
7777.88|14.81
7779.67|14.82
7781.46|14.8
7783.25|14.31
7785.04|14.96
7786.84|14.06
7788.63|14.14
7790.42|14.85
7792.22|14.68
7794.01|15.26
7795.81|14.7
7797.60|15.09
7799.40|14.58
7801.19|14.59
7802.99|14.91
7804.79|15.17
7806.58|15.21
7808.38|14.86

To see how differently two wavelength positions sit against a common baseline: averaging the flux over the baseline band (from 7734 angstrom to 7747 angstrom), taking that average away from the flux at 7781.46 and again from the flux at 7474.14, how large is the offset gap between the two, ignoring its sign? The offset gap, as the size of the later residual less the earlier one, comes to 1.47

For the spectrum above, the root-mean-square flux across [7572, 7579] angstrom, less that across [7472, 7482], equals 1.0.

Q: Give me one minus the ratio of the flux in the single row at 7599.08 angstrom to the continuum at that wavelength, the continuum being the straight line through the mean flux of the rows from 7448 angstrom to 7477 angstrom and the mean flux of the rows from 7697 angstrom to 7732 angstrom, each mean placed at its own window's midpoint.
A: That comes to -0.11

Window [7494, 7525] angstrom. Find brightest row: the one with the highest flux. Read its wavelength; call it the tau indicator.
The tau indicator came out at 7498.27 angstrom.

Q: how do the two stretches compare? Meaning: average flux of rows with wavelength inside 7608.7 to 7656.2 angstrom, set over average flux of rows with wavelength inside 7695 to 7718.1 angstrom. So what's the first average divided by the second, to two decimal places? 1.18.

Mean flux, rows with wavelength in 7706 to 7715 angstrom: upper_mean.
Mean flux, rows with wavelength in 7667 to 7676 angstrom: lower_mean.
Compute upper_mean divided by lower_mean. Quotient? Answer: 0.99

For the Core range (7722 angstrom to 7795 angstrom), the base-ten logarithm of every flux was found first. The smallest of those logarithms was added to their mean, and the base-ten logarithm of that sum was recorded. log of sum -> 0.361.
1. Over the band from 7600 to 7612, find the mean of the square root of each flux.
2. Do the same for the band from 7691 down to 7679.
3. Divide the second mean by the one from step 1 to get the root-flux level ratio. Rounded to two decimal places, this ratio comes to 0.93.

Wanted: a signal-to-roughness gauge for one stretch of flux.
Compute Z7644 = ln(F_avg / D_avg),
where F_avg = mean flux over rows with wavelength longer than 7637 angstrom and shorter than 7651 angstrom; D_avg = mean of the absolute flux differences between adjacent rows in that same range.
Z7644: 3.1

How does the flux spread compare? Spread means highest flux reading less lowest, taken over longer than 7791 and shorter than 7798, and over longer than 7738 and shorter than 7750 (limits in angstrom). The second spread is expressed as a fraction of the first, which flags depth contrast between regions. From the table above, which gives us 2.4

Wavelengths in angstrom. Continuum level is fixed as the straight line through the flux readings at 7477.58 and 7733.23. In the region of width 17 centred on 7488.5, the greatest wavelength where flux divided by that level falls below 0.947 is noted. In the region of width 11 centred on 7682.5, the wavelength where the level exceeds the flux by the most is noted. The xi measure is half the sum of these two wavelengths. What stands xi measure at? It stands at 7589.2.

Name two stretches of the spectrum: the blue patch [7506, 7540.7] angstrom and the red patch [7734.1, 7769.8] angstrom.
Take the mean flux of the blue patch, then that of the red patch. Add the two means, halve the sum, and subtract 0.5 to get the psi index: 15.0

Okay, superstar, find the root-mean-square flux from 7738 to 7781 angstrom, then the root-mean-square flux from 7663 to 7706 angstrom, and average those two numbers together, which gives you 14.0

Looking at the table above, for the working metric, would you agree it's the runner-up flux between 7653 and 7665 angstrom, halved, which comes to 7.86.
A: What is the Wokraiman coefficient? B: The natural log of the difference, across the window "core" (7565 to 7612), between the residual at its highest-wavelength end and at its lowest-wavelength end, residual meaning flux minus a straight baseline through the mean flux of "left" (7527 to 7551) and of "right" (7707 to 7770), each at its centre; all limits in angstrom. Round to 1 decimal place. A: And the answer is -1.4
